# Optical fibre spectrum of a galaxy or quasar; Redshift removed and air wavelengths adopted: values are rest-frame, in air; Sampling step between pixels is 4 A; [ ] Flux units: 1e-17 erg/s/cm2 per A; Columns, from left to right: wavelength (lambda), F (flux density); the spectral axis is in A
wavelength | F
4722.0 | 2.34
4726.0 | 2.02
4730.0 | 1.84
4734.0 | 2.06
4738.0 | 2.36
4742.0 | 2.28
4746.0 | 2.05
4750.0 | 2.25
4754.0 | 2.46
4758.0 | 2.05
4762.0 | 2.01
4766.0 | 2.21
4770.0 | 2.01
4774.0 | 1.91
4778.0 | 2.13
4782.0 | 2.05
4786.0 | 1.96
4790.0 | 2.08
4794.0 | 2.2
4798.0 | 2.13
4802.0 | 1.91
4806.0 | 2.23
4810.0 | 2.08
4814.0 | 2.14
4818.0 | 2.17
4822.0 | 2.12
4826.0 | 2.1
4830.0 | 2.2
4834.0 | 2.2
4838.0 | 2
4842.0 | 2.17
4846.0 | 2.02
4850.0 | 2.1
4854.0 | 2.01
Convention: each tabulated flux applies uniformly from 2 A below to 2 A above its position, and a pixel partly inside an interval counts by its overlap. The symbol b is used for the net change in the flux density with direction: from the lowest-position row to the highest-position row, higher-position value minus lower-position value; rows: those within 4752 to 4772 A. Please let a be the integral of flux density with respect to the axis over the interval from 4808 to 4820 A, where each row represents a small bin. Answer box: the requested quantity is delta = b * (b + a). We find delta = -11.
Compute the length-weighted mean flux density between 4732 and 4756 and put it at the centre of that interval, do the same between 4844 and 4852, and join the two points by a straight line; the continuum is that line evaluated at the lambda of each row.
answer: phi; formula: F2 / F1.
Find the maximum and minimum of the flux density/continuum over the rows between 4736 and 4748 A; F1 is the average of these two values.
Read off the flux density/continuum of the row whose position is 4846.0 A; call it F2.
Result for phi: 1.00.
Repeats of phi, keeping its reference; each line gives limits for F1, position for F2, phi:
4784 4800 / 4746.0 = 0.95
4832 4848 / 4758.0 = 0.92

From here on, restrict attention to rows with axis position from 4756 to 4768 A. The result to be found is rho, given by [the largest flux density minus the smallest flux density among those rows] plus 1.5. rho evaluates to 1.70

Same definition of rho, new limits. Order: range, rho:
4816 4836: 1.60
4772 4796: 1.79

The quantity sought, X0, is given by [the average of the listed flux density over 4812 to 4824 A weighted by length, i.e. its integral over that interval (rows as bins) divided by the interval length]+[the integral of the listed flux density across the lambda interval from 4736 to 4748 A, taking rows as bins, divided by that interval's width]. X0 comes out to 4.37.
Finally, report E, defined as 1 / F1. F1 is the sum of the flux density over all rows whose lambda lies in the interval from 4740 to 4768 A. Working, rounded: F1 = 15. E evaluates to 0.07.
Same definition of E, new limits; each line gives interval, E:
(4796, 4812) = 0.12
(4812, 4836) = 0.08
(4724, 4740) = 0.12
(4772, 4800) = 0.07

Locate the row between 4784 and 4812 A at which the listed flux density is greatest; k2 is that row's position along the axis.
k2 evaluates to 4806.0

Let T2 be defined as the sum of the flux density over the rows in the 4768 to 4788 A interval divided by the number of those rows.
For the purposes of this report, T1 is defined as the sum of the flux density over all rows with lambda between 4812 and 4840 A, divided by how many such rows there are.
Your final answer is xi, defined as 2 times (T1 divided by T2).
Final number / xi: 2.12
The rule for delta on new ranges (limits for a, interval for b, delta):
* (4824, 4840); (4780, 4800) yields 3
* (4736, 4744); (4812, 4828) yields -1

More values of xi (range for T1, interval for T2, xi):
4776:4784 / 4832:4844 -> 1.97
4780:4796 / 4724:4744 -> 1.96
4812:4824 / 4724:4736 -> 2.17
